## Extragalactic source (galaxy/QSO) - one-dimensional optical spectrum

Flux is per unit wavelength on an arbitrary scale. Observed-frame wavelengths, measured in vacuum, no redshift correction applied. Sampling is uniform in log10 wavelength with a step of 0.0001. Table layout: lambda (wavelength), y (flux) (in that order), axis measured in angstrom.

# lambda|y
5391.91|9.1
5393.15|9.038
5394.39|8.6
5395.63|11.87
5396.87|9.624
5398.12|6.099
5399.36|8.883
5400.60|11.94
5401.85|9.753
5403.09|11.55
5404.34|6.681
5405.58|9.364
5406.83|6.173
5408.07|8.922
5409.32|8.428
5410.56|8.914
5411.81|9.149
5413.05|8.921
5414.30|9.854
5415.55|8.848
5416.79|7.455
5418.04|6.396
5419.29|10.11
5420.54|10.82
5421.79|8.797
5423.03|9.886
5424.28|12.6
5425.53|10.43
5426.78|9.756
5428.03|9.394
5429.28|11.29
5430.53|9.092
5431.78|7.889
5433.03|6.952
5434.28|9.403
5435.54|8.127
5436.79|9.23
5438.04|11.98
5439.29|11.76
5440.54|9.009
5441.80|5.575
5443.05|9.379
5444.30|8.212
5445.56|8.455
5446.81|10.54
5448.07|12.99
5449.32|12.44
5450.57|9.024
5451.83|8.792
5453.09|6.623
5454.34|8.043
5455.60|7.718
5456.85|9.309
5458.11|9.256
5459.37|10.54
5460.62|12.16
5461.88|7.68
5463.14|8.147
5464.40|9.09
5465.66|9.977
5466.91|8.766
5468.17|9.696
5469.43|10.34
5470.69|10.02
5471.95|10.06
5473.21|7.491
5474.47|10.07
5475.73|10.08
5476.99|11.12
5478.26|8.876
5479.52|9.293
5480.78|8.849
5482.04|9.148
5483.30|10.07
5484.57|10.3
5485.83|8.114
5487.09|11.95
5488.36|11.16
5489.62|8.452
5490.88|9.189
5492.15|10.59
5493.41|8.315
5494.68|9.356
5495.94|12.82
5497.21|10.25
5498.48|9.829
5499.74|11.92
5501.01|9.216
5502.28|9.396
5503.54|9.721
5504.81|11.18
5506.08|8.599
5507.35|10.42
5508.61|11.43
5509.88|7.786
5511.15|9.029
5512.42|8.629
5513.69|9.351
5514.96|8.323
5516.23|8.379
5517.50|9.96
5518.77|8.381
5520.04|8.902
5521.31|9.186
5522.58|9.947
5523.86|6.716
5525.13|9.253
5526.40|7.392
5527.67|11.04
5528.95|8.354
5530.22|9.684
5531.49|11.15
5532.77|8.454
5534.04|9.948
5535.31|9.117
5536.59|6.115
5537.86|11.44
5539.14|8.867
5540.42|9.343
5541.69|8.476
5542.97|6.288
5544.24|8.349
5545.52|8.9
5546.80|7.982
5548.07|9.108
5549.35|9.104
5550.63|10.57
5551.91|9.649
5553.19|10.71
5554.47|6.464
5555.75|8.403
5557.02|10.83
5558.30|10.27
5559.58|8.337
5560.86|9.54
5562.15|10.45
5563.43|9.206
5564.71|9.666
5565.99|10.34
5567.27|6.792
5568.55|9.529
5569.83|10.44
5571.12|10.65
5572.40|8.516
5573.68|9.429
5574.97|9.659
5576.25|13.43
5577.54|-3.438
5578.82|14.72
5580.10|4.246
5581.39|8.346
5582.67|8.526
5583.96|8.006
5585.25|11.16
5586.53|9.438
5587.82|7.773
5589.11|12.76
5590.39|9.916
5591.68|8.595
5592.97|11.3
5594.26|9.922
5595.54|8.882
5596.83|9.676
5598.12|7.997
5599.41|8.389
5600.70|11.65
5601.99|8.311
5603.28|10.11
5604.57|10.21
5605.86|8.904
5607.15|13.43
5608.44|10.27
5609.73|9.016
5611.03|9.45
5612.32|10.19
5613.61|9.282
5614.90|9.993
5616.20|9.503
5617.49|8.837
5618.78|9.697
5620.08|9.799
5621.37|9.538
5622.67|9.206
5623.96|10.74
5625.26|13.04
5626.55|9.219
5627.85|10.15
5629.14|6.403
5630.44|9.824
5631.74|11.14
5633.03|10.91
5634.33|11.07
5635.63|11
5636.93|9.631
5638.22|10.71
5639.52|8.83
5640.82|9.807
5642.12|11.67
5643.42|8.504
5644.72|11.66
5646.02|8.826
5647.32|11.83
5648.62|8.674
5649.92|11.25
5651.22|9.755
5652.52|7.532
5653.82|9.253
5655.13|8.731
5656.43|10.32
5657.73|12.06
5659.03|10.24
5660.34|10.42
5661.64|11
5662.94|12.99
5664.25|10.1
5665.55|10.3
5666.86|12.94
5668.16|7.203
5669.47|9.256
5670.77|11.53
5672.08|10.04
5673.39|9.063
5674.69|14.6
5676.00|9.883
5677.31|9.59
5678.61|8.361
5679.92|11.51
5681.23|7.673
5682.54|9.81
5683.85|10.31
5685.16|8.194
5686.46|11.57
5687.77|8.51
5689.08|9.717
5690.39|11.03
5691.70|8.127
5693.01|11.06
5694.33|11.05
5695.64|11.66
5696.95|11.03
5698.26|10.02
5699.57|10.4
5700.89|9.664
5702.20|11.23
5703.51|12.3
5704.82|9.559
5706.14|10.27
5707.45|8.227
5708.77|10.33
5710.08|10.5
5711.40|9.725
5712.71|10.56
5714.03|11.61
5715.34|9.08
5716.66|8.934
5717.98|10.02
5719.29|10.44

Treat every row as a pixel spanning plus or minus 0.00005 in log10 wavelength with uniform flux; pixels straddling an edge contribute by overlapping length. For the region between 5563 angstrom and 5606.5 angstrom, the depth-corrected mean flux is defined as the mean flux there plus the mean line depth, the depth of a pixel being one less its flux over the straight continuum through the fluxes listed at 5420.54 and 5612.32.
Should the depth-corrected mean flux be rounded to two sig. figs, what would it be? 9.3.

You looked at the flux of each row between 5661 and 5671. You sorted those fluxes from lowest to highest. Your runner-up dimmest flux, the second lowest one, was 9.256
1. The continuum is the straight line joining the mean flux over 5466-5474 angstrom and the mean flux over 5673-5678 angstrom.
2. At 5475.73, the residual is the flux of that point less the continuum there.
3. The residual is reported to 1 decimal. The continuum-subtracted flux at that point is 0.6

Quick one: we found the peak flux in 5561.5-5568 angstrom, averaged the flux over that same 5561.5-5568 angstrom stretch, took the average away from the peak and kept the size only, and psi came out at 1.2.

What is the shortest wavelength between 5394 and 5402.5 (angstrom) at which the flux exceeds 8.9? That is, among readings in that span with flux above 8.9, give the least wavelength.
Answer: 5395.63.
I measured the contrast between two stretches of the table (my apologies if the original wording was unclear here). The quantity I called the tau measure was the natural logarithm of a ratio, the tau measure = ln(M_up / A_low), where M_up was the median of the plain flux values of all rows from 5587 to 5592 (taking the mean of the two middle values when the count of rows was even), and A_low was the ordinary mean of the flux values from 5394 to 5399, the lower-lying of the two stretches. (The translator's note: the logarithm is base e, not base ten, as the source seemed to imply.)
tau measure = 0.02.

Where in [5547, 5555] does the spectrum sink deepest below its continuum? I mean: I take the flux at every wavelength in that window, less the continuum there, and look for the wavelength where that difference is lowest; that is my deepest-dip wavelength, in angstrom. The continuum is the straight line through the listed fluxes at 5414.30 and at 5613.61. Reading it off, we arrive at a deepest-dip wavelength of 5554.47 angstrom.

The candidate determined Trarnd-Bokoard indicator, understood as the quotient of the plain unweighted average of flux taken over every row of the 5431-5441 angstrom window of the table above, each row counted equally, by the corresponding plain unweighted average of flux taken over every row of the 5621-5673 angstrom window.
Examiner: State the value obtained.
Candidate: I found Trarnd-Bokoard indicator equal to 0.913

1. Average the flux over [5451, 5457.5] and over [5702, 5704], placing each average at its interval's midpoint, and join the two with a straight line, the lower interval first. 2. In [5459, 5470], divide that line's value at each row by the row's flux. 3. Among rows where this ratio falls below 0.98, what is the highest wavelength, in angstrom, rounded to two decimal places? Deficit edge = 5469.43 angstrom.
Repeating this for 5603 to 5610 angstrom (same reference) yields 5607.15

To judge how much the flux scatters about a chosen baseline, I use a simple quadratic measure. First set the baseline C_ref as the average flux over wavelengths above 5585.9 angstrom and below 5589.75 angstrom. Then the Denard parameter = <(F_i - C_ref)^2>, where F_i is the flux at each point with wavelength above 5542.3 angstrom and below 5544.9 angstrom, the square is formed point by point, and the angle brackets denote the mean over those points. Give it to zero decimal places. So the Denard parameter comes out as 8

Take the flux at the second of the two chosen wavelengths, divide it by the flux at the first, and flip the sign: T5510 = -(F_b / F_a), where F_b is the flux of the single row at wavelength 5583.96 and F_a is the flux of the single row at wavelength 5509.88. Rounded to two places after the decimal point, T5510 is -1.03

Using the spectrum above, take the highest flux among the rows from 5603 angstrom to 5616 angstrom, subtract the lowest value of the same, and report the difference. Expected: 4.5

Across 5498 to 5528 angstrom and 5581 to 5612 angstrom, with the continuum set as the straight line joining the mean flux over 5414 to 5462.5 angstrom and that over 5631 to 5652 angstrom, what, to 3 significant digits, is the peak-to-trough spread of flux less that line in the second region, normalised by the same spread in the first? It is 1.05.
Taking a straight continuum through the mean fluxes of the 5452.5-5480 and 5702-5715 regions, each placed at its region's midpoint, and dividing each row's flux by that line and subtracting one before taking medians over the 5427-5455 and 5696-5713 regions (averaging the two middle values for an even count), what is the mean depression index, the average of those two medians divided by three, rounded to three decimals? -0.003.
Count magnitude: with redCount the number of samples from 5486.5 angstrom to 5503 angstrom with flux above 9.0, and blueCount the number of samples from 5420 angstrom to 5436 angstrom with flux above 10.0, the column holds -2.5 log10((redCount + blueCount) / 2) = -2.19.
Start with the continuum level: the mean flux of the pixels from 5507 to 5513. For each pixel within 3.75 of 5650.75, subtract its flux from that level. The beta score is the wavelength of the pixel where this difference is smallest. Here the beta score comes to 5647.32 angstrom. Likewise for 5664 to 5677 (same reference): 5674.69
